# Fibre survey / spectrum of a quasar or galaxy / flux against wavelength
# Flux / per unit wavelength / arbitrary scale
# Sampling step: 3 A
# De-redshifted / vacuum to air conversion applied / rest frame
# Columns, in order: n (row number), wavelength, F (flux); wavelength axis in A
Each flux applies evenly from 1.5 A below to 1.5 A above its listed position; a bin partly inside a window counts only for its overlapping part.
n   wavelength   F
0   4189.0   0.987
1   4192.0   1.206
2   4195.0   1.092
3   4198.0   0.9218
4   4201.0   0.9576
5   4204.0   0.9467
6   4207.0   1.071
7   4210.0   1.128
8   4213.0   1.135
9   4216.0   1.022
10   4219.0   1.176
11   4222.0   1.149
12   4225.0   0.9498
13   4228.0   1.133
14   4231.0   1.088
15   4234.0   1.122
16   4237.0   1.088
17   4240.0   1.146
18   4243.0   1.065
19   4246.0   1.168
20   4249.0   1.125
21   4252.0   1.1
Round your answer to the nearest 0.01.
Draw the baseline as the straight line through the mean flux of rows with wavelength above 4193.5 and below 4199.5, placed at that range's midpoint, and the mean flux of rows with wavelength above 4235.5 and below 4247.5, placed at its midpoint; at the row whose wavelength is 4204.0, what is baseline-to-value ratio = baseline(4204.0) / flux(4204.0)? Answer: 1.08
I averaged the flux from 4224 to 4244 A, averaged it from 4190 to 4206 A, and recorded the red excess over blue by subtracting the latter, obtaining 0.06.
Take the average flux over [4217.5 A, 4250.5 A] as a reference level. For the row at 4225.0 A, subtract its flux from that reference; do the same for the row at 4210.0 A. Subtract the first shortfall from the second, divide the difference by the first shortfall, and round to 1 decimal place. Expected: -1.1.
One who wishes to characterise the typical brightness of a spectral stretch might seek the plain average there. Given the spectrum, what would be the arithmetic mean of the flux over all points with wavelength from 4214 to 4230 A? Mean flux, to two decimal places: 1.09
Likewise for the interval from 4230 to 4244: 1.10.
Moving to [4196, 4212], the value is 1.01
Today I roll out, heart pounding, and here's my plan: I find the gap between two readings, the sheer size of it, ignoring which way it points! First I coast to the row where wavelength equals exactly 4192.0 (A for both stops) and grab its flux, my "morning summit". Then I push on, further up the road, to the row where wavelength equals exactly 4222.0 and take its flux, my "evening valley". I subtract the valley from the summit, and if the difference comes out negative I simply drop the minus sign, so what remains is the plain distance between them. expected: 0.057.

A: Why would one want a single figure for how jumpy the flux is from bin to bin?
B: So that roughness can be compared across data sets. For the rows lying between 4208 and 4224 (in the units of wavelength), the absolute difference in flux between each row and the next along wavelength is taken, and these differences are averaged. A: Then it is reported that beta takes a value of 0.075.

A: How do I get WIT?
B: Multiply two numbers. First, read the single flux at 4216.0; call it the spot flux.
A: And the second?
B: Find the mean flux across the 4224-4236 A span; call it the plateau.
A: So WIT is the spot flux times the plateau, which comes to 1.10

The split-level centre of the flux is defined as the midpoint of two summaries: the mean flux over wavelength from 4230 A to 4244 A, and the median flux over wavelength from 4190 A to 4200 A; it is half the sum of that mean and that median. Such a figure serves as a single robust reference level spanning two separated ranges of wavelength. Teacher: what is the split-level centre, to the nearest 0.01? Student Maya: 1.10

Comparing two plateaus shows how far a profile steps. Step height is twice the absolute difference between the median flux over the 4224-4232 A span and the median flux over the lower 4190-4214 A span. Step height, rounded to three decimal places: 0.013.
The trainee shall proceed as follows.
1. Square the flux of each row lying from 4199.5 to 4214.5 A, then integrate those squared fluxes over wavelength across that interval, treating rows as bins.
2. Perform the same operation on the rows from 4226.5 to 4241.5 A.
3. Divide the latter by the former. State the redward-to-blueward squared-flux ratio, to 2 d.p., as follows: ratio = 1.13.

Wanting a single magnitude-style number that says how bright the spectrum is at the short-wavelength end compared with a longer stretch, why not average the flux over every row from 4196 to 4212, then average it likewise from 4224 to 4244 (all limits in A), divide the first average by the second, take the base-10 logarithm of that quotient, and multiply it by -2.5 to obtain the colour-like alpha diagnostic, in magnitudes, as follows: 0.08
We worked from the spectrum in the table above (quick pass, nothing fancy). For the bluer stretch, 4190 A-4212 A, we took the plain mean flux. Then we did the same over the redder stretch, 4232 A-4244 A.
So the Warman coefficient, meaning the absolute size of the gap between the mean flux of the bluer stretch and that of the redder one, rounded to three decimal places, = 0.059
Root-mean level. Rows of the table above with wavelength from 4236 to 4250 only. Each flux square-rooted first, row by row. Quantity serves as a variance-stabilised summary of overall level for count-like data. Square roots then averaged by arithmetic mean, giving 1.06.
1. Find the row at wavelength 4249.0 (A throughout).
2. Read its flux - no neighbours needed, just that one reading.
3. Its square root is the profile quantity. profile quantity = 1.061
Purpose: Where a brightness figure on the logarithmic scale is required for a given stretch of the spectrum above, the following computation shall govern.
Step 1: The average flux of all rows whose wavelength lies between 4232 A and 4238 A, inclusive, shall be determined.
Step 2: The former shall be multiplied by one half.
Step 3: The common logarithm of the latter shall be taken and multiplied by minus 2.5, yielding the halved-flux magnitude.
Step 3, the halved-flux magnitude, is 0.644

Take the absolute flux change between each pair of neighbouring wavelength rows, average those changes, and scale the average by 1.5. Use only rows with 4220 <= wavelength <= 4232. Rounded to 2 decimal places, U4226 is 0.21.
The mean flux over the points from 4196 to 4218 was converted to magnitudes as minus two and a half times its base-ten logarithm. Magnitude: -0.03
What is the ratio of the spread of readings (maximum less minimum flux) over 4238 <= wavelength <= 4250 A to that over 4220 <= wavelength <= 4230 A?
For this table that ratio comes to 0.5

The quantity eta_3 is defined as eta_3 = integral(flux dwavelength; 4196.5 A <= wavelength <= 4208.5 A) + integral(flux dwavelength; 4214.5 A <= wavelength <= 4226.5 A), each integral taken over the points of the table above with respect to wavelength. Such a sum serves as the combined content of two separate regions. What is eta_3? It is 24.6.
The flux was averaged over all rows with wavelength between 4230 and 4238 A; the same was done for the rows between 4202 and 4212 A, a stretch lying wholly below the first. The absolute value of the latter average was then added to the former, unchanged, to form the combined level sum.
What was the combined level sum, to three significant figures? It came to 2.15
